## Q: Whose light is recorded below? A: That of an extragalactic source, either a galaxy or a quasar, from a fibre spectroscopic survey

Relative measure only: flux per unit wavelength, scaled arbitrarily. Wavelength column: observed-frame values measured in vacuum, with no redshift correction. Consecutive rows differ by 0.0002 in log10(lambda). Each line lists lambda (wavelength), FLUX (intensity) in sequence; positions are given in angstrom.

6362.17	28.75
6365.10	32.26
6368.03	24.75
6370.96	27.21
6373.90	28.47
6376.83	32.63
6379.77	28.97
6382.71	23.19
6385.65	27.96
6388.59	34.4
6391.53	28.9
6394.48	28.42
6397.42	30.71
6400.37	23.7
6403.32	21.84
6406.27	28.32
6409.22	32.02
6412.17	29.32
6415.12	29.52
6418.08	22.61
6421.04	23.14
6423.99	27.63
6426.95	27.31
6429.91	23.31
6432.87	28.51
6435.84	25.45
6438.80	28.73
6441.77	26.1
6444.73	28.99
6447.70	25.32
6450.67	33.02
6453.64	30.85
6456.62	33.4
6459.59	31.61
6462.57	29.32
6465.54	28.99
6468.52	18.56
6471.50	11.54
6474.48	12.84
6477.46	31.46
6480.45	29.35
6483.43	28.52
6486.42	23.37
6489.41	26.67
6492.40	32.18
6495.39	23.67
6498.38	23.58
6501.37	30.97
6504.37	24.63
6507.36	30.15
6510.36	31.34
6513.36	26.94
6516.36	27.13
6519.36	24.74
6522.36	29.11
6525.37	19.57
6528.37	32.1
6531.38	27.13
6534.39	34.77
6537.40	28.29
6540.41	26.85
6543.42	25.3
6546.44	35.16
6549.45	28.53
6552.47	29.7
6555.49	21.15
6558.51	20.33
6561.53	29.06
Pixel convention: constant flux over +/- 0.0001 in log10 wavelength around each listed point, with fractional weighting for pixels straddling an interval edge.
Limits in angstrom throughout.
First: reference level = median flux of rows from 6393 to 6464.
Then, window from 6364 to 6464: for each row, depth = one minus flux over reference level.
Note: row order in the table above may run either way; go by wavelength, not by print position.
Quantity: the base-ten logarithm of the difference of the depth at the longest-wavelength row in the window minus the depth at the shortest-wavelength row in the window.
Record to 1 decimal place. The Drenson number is -1.0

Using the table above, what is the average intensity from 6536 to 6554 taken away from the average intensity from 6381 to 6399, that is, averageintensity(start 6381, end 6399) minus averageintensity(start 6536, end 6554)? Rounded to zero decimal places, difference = 0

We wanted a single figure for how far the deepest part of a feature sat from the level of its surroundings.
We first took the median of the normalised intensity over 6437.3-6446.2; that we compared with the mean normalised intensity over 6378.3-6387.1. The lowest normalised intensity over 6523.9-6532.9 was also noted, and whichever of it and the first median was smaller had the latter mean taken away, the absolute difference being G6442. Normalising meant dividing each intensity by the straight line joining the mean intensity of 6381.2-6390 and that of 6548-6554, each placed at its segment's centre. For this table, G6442 0.26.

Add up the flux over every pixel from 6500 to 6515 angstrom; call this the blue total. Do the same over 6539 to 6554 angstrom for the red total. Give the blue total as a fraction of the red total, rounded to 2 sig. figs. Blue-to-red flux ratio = 0.99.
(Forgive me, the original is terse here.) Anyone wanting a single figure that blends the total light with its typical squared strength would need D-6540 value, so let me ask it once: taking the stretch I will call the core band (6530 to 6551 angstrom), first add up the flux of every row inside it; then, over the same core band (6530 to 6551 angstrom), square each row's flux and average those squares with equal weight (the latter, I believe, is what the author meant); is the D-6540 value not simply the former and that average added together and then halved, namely 543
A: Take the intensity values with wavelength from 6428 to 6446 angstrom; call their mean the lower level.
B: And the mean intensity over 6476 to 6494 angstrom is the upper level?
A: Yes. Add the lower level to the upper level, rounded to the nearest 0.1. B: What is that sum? 55.4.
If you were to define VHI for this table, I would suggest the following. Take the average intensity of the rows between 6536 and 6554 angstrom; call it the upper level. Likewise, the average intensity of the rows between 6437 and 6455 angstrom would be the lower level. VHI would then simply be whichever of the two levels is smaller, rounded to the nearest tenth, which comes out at 28.8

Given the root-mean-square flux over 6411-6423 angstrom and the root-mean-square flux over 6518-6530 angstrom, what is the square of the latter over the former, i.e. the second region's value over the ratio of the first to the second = 27.3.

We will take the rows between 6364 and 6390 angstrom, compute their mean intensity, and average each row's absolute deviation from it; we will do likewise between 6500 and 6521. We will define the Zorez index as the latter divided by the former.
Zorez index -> 0.86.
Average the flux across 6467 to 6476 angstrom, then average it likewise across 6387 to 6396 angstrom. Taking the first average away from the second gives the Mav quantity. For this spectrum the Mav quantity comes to 16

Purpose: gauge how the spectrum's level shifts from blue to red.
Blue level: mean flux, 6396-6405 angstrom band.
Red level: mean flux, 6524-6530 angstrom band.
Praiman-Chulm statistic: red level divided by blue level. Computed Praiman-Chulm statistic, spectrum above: 1.02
